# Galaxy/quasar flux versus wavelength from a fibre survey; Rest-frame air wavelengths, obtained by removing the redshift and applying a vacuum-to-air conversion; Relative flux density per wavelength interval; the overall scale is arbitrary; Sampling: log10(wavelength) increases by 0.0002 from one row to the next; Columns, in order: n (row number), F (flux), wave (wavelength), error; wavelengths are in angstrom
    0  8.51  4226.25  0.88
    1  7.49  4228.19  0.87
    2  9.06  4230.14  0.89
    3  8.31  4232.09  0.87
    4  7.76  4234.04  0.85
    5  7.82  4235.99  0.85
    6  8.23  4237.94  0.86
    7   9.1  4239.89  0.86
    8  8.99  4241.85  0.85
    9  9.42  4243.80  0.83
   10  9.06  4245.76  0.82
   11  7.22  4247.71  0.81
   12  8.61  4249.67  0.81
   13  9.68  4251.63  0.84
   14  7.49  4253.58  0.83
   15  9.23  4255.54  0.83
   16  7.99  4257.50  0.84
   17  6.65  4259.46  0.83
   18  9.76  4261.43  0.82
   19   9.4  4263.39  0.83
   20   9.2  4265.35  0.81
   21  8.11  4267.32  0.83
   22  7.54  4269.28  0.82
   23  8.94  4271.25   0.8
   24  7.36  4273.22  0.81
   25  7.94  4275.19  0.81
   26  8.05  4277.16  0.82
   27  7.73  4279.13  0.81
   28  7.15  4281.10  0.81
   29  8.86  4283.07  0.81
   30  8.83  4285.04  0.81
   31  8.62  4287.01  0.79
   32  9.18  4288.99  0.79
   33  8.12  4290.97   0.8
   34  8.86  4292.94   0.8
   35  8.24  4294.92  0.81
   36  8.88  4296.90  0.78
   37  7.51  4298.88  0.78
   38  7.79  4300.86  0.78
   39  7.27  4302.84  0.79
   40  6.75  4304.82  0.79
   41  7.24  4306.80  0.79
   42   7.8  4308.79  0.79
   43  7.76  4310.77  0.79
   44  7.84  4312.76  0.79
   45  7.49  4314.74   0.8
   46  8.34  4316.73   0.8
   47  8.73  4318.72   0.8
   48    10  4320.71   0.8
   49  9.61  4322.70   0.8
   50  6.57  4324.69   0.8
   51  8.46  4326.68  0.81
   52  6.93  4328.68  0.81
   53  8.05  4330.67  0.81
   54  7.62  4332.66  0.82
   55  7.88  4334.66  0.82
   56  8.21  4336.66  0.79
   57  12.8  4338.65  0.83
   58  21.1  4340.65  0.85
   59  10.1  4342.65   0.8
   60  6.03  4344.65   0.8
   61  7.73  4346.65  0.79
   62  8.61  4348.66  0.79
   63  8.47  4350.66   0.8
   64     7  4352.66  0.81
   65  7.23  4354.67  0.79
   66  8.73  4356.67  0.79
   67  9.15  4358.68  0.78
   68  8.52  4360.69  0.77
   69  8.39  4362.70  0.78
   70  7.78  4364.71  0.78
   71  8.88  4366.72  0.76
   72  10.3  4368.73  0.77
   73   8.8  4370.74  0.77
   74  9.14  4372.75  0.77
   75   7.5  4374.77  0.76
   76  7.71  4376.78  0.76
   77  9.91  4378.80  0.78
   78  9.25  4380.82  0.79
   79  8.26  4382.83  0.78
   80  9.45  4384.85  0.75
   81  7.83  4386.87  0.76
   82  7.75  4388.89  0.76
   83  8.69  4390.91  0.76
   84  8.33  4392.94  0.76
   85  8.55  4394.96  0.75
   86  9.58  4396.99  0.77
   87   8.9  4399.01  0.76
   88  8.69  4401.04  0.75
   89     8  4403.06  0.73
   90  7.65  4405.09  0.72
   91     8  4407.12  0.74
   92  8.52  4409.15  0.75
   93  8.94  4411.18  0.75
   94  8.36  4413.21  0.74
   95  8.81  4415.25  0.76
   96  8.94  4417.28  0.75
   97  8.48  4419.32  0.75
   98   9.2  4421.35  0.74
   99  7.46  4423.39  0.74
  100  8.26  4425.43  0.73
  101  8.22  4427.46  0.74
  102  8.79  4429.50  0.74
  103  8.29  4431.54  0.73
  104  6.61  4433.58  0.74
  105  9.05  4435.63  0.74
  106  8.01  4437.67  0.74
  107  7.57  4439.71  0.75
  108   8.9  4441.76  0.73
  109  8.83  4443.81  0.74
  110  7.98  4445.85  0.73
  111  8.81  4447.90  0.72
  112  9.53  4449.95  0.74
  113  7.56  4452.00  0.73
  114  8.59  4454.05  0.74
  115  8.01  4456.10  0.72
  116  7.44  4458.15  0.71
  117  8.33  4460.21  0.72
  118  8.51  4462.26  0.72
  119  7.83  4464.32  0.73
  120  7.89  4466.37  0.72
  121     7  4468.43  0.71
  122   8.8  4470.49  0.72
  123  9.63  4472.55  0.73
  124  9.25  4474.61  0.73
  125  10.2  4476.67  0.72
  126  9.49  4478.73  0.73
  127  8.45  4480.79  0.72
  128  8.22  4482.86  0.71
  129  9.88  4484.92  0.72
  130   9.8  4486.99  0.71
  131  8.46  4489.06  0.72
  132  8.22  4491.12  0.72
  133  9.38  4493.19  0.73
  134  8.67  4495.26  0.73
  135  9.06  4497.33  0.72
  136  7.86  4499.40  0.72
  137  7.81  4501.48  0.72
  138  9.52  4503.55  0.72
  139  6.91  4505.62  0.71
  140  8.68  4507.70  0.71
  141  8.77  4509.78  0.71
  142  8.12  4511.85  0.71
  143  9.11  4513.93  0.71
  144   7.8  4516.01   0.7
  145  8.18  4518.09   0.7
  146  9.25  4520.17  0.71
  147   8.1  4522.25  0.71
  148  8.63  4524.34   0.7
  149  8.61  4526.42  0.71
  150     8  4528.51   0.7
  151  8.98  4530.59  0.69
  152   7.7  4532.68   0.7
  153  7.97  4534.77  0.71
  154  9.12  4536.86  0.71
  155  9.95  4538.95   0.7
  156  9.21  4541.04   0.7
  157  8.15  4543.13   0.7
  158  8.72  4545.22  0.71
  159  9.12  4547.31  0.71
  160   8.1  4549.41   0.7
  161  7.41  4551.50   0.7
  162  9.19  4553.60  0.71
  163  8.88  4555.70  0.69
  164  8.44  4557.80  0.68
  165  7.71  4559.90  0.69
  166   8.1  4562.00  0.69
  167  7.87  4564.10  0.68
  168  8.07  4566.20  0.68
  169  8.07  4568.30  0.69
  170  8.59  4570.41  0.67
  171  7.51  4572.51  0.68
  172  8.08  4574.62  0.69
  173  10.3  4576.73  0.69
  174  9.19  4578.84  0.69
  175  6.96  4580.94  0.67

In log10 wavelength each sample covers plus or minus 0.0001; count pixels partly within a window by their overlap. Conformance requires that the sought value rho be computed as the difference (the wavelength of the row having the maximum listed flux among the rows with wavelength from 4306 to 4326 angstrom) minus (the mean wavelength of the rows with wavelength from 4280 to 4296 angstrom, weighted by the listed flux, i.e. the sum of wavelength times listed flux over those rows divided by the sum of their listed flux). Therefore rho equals 32.6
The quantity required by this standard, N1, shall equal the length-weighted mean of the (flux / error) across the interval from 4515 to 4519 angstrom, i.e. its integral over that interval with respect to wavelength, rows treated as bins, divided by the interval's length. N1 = 11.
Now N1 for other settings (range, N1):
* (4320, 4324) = 12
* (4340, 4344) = 17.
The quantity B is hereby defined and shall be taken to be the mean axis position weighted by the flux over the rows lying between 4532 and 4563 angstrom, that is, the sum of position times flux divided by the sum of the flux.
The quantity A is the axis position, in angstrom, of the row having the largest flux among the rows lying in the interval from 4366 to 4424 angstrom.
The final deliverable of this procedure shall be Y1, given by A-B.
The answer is -178.5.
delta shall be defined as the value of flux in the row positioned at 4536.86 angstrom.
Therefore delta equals 9.12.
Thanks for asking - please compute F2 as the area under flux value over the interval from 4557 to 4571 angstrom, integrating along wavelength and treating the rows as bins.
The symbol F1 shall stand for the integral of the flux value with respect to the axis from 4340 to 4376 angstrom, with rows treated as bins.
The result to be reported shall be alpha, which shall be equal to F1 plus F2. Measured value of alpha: 436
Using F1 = 322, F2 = 113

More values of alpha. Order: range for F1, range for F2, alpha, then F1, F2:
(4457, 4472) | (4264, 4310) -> 493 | 120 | 372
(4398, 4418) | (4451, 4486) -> 468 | 170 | 299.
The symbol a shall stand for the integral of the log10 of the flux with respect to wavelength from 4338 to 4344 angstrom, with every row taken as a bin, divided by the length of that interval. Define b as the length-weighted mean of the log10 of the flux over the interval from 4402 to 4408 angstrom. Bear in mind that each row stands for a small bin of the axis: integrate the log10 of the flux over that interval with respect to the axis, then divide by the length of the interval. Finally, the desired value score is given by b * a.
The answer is 1.01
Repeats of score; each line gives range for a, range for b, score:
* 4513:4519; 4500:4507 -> 0.83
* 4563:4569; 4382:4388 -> 0.84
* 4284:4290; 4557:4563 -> 0.86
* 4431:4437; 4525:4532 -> 0.83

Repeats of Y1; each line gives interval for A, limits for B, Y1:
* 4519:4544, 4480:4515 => 41.8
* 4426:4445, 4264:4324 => 141.6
